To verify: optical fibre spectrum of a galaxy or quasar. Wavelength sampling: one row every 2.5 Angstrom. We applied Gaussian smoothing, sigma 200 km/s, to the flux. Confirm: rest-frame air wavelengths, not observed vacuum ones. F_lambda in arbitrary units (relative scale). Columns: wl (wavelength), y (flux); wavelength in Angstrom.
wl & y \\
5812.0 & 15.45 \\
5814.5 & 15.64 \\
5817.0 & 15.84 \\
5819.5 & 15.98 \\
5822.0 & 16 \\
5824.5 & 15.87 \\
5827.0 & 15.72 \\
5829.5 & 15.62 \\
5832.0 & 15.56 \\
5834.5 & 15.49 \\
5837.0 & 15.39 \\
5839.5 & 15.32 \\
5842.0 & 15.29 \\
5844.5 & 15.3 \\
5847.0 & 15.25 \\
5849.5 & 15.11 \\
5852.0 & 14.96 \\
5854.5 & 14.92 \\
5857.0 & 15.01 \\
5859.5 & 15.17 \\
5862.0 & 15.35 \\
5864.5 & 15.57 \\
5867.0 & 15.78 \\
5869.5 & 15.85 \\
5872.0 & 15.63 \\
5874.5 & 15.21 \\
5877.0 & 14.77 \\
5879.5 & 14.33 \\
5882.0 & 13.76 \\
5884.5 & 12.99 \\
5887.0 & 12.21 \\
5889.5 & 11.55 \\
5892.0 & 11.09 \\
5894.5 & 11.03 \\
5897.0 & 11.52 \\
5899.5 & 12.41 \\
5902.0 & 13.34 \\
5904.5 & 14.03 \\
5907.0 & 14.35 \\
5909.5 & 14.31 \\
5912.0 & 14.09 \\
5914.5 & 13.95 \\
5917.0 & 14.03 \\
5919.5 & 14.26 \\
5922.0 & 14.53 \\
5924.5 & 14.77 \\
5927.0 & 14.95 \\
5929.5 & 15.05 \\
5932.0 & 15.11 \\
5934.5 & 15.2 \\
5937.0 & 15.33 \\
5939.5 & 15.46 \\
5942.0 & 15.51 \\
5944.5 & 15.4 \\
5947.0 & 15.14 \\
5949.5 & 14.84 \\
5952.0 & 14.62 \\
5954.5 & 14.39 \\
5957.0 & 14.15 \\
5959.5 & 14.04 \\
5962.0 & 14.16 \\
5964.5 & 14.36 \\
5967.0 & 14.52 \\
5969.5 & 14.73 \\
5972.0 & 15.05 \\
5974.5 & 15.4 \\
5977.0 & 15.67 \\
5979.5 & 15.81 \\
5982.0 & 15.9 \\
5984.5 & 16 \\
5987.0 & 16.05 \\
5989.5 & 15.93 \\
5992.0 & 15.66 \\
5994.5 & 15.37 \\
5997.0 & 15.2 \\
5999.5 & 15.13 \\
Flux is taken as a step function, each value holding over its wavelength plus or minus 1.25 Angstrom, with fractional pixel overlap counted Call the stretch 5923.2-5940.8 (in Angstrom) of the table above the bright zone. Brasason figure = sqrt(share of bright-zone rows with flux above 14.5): 1.0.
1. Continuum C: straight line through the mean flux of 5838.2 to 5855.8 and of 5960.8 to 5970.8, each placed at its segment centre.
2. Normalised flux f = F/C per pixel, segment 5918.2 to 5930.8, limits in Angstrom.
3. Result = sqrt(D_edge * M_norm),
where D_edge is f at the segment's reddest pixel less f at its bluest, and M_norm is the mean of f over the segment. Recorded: 0.24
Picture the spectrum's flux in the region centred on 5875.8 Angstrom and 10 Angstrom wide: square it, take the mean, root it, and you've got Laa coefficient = 15.0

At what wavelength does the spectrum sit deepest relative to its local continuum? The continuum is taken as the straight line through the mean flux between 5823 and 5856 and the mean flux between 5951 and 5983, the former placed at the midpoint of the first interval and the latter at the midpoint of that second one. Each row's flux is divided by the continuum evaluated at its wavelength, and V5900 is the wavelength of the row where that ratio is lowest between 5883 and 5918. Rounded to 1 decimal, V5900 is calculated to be 5894.5 Angstrom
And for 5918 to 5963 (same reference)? 5959.5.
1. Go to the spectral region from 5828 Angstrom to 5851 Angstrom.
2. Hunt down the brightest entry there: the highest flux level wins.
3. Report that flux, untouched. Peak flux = 15.62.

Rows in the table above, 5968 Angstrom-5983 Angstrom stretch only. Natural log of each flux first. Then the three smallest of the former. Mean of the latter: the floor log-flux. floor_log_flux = 2.71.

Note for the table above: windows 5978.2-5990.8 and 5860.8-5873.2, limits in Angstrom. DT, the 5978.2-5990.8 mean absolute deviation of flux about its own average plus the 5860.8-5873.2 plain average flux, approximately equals 15.7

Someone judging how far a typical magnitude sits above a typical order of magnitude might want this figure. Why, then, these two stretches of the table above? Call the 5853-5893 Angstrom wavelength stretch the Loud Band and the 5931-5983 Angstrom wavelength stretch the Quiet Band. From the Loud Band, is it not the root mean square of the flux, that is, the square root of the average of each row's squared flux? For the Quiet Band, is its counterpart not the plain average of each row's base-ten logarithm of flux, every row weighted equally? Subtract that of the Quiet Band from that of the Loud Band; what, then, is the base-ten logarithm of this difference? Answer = 1.12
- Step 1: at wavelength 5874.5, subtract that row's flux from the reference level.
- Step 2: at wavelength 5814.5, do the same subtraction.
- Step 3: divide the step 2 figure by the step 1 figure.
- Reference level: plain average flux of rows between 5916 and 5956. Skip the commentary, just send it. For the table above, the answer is 2.4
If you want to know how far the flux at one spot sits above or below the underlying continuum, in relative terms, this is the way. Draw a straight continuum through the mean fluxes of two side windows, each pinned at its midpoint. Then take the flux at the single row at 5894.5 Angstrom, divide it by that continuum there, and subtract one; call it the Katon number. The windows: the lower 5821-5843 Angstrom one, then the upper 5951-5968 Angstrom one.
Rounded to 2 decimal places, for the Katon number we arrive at -0.26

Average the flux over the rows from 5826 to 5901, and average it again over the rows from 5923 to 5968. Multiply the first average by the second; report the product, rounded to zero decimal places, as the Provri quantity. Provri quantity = 214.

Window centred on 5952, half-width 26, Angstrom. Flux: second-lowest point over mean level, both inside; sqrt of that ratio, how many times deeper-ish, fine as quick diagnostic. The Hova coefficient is 0.974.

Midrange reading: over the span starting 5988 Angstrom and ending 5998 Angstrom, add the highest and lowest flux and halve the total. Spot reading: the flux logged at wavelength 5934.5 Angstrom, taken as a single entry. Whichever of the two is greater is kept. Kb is 15.6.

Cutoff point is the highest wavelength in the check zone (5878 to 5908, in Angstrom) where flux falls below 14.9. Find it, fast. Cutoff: 5907.0 Angstrom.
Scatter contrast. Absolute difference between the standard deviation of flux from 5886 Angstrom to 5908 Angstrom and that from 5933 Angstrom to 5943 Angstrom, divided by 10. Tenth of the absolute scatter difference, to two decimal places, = 0.11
